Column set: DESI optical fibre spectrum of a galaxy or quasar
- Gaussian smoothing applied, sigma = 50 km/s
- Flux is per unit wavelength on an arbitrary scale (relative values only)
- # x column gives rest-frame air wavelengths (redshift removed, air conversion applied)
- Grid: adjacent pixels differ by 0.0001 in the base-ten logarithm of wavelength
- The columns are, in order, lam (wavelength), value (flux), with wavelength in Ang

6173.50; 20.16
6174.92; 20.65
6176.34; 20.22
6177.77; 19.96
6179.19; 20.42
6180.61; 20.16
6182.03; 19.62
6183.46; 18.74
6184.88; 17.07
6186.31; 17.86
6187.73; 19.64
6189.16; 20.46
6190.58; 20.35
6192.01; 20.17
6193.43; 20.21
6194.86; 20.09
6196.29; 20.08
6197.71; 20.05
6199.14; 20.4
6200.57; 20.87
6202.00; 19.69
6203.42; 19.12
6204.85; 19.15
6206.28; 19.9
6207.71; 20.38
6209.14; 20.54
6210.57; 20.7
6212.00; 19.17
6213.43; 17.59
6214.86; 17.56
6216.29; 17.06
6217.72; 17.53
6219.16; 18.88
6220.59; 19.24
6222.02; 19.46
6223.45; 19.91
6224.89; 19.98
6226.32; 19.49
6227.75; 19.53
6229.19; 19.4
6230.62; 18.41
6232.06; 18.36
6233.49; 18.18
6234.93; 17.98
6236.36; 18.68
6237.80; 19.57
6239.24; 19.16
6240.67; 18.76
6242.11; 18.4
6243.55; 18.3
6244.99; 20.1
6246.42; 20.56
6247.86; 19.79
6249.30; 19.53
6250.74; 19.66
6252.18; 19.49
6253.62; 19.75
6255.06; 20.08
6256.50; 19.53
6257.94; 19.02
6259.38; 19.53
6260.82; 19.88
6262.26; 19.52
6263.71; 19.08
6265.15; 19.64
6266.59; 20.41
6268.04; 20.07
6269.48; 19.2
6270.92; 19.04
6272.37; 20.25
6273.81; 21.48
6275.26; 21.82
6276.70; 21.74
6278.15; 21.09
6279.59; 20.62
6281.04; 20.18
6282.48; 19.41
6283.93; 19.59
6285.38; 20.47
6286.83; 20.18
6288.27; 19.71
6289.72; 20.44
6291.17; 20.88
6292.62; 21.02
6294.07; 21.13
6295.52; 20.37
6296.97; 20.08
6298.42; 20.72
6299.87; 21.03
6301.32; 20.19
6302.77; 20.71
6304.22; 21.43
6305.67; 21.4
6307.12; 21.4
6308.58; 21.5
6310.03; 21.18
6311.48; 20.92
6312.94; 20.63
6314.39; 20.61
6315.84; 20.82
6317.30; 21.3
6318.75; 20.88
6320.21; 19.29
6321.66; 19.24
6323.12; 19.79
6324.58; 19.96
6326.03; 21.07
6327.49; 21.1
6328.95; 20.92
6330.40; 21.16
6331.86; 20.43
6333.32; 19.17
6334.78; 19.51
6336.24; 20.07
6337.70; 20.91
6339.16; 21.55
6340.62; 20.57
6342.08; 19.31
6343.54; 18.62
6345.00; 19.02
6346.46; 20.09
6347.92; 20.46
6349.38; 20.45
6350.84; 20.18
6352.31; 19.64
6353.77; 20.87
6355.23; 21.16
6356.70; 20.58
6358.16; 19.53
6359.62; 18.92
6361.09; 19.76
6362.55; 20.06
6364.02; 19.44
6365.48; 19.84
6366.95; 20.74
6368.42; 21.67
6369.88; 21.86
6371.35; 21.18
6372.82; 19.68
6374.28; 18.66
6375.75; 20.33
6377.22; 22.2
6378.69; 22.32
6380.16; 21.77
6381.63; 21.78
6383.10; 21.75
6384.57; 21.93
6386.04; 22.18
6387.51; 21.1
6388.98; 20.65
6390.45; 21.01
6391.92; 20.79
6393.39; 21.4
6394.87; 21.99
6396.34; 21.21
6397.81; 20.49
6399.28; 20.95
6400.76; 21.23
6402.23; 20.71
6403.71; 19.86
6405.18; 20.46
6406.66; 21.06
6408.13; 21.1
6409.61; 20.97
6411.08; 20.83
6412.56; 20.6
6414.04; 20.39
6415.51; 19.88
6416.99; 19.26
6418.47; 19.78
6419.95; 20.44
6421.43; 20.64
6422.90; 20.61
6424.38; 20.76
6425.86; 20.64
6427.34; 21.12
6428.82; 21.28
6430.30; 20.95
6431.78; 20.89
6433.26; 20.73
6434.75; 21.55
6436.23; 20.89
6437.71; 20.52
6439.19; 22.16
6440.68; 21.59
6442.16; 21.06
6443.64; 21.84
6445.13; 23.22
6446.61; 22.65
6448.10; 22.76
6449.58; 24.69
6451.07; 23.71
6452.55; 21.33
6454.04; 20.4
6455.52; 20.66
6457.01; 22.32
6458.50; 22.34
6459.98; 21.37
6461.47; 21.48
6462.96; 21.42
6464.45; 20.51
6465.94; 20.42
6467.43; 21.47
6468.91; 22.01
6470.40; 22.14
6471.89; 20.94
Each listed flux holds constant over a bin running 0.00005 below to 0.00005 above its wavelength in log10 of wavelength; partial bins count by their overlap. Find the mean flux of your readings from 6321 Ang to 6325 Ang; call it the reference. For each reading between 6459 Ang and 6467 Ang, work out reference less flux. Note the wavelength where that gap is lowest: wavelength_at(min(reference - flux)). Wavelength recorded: 6461.47 Ang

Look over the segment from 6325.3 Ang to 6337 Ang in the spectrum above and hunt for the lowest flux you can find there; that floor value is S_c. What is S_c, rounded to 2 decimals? 19.17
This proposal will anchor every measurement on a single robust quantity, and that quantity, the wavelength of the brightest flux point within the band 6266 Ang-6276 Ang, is 6275.26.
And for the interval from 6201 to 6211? 6210.57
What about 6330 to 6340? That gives 6339.16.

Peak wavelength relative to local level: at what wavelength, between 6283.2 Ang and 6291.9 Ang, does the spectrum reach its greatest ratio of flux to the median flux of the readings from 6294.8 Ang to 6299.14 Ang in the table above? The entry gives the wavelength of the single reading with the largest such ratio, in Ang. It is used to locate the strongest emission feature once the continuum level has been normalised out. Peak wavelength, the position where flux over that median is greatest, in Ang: 6291.17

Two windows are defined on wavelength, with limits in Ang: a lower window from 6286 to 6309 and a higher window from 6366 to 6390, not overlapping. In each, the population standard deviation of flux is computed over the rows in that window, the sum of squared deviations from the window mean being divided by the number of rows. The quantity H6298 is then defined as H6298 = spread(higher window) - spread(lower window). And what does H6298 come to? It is 0.44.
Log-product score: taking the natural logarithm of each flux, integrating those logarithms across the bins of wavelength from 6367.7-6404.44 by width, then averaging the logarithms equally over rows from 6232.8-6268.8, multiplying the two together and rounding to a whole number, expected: 332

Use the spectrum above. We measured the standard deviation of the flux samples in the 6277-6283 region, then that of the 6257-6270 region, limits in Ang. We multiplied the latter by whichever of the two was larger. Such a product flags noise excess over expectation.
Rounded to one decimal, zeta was 0.3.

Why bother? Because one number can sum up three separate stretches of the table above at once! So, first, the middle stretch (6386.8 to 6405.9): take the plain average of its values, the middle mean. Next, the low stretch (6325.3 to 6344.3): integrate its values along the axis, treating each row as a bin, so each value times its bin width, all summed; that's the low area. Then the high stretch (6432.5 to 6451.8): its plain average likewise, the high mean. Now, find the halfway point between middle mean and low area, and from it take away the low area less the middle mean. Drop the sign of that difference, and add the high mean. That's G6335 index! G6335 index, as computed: 184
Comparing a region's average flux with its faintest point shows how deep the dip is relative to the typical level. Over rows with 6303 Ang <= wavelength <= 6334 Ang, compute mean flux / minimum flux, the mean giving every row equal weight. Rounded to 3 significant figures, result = 1.08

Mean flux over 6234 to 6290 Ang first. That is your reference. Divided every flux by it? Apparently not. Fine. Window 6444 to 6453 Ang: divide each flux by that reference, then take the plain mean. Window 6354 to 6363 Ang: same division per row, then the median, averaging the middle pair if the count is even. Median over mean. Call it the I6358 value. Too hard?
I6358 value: 0.86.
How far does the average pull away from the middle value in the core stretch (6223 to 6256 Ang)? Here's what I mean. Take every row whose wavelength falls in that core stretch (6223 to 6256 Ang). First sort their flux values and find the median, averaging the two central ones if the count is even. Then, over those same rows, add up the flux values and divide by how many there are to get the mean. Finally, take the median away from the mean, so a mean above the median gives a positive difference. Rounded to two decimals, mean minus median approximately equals -0.23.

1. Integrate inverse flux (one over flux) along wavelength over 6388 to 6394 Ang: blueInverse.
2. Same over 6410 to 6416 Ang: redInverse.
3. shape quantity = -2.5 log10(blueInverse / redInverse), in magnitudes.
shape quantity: 0.03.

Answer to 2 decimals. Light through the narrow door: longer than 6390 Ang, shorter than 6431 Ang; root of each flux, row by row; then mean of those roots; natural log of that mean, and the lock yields 1.52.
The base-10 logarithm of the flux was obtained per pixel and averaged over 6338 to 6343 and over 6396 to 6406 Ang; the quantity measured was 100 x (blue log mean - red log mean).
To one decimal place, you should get -0.5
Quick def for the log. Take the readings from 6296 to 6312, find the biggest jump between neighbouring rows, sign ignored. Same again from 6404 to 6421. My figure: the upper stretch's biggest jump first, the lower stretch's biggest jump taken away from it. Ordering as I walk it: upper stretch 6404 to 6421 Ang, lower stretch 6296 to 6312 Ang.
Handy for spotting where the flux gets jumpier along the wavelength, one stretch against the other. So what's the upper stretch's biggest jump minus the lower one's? -0.18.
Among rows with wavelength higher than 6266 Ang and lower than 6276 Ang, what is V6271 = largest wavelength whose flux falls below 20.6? 6272.37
